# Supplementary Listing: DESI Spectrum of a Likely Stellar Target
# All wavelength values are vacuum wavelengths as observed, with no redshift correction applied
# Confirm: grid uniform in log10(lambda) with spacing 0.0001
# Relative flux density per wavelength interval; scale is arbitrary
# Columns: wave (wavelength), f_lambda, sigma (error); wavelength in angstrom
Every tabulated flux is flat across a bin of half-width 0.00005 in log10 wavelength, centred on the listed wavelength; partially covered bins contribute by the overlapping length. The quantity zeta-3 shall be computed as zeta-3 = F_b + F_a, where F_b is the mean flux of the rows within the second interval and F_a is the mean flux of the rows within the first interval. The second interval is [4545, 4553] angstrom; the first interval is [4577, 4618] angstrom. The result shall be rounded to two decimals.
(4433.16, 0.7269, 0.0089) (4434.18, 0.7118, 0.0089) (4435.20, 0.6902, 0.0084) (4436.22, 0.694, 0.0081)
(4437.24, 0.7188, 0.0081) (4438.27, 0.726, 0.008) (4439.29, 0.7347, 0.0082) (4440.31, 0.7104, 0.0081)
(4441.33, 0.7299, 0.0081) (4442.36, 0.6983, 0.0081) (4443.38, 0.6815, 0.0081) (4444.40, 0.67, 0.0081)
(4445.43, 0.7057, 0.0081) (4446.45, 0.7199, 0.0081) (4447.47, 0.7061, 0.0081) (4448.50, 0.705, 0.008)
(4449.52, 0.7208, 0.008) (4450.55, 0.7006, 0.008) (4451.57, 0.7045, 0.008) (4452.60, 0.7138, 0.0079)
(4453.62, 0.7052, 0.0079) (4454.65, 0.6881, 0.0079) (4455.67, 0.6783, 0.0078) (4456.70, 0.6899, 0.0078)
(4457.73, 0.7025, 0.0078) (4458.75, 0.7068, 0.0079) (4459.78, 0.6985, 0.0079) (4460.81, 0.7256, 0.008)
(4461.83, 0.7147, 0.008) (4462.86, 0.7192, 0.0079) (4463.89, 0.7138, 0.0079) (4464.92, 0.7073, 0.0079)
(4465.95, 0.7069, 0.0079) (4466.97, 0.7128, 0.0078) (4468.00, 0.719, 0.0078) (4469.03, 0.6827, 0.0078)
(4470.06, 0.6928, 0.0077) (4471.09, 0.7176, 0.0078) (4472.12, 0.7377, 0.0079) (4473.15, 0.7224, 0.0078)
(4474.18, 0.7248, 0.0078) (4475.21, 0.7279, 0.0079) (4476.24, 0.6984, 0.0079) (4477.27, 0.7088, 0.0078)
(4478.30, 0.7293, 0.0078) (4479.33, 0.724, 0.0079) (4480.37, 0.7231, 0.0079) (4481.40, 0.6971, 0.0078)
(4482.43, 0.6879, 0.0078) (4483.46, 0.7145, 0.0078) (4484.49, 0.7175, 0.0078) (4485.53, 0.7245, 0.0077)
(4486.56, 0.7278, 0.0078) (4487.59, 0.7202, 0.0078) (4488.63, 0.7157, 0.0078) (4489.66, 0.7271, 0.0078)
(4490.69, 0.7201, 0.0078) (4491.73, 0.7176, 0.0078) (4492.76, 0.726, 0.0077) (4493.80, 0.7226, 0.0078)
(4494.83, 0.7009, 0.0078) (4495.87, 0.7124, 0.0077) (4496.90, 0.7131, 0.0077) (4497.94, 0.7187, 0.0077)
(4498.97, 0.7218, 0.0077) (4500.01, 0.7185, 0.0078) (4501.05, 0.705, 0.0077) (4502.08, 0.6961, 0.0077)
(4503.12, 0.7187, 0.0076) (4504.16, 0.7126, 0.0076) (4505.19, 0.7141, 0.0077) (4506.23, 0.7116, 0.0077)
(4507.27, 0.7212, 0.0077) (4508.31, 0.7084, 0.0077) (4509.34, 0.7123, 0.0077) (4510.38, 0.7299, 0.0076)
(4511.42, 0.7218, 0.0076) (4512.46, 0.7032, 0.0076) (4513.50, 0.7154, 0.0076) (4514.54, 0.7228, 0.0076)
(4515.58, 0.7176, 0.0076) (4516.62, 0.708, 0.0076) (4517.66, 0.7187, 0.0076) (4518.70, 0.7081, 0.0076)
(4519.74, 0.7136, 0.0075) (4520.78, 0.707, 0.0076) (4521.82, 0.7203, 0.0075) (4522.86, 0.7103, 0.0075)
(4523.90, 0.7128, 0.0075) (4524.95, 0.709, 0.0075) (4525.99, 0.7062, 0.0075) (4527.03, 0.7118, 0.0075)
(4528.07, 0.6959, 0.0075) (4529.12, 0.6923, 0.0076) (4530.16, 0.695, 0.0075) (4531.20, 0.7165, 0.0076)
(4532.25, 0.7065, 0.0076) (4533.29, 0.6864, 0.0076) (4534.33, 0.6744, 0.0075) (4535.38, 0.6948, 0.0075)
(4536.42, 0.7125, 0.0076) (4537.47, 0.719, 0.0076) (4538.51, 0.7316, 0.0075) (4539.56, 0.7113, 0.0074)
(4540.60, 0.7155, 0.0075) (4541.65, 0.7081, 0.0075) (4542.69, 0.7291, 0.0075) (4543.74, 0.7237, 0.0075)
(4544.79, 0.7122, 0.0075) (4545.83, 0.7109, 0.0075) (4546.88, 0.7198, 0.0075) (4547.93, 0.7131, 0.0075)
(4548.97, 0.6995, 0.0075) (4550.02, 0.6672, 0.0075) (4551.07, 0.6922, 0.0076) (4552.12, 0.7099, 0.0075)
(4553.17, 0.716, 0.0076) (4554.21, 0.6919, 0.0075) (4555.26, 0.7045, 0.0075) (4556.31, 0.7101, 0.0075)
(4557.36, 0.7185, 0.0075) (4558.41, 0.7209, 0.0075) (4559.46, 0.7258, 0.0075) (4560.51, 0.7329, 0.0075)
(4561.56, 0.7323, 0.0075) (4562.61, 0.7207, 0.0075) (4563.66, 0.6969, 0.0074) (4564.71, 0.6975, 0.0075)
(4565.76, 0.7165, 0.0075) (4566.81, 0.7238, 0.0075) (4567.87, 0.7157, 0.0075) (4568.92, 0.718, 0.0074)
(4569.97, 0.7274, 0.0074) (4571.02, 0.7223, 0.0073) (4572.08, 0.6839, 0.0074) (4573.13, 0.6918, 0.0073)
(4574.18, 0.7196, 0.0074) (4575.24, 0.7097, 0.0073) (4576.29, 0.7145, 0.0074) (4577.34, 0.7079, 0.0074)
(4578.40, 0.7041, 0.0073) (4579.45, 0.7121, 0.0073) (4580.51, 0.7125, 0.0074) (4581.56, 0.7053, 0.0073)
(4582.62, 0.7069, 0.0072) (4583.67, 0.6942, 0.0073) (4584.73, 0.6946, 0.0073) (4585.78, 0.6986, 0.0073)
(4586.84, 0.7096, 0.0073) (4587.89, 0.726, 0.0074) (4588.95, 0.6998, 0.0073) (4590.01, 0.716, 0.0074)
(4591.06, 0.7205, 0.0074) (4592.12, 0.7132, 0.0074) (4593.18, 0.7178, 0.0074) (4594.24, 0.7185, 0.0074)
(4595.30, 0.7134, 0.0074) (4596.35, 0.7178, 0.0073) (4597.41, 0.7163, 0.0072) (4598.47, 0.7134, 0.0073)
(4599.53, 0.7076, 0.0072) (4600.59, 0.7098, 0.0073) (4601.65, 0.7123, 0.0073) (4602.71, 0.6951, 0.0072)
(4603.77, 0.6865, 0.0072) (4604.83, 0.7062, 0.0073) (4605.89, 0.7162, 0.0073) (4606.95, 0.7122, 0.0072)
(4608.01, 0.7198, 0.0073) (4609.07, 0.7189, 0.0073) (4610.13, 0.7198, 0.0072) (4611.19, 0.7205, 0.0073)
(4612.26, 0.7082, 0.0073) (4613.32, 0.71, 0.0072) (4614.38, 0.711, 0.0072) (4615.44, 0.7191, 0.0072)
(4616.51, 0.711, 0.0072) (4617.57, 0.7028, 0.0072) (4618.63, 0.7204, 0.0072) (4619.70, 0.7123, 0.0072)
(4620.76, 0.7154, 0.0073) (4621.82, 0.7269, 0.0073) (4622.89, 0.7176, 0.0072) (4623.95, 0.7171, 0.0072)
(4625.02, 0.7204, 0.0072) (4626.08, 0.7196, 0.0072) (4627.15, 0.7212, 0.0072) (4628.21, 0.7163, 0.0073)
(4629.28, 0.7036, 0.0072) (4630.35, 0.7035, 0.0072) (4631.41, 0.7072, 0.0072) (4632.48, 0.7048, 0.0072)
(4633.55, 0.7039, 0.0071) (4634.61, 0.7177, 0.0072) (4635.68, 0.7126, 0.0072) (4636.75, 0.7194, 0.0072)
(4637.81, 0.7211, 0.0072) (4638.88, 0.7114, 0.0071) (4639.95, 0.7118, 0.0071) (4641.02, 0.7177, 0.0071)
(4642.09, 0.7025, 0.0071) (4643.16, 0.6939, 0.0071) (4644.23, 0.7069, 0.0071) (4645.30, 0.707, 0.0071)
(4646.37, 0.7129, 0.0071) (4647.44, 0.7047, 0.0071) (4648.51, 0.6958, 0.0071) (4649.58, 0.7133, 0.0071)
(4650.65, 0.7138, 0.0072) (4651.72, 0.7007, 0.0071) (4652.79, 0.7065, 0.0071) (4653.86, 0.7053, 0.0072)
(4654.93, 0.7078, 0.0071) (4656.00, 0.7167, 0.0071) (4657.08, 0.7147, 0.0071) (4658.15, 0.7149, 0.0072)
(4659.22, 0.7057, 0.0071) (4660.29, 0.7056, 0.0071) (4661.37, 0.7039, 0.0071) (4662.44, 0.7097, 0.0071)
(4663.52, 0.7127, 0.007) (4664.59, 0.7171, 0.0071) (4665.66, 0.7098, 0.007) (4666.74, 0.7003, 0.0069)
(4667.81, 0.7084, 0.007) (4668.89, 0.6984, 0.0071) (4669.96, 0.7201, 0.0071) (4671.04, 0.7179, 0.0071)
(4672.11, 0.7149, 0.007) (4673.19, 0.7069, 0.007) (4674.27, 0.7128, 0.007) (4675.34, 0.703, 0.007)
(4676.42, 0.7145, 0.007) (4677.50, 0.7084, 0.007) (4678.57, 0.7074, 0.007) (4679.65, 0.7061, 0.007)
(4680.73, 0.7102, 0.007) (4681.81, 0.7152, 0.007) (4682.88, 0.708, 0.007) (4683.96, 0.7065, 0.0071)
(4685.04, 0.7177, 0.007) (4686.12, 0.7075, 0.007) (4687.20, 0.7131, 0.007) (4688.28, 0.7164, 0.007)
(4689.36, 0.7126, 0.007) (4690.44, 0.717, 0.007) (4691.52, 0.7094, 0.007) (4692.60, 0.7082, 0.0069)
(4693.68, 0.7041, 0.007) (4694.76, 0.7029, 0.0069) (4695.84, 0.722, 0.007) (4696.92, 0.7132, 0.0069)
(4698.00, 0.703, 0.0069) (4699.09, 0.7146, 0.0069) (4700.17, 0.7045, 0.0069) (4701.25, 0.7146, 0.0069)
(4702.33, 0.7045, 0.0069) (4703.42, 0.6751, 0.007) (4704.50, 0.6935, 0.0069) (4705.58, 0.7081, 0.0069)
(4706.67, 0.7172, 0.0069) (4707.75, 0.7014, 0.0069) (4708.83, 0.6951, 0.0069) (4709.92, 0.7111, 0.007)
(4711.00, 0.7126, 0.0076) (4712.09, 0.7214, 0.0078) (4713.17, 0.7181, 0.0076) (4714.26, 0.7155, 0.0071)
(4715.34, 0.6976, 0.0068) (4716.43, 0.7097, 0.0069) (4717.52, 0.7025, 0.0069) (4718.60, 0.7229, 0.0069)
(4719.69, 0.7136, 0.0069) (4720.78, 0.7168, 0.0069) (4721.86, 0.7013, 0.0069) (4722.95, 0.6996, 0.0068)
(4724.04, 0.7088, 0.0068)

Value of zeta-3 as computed 1.41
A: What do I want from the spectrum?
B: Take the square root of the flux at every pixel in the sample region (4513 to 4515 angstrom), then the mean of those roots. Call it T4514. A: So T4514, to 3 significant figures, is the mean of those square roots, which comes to 0.848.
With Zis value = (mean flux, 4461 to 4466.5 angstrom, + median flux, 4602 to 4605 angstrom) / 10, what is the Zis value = 0.141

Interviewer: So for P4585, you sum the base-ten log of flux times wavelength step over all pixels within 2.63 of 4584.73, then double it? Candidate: -1.63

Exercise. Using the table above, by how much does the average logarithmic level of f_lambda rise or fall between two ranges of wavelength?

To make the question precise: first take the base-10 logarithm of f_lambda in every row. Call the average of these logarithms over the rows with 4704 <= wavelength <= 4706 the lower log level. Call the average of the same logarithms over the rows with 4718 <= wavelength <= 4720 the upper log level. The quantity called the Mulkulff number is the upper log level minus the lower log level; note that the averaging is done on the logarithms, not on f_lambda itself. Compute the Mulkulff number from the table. 0.011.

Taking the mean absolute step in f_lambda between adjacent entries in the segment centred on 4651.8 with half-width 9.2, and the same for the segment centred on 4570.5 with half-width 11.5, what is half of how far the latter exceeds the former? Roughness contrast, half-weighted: 0.0020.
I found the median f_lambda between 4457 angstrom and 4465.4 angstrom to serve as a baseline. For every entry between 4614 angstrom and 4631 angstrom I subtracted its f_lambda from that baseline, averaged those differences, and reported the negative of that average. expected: 0.004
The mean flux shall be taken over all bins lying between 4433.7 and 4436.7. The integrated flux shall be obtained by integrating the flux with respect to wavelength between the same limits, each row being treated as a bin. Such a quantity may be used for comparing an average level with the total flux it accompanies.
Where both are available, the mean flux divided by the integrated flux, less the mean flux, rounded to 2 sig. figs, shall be -0.37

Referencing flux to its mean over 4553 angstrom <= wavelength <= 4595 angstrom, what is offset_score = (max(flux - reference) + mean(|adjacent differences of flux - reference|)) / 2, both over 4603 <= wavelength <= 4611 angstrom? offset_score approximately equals 0.0076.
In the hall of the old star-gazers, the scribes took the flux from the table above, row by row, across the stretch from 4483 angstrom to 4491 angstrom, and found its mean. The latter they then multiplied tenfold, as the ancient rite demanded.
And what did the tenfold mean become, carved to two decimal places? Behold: 7.21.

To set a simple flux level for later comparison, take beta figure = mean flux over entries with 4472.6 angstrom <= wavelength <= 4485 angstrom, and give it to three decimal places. 0.715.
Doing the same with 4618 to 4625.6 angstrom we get 0.719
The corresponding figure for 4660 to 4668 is 0.708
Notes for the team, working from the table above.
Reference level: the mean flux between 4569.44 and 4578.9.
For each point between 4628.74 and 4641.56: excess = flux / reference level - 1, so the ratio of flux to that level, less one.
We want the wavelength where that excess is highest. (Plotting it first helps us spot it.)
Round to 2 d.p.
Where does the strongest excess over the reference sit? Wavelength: 4637.81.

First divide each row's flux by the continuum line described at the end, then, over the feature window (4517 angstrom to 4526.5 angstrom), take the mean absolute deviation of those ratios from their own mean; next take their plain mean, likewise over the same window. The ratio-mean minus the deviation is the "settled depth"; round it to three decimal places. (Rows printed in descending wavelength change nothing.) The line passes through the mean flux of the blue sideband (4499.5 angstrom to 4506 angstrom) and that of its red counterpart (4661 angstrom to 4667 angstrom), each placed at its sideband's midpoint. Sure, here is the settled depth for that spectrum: 0.996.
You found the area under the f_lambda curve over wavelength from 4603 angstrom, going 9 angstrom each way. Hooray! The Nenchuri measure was 13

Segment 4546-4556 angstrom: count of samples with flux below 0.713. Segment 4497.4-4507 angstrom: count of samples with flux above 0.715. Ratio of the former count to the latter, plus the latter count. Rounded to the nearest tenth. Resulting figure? 5.5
